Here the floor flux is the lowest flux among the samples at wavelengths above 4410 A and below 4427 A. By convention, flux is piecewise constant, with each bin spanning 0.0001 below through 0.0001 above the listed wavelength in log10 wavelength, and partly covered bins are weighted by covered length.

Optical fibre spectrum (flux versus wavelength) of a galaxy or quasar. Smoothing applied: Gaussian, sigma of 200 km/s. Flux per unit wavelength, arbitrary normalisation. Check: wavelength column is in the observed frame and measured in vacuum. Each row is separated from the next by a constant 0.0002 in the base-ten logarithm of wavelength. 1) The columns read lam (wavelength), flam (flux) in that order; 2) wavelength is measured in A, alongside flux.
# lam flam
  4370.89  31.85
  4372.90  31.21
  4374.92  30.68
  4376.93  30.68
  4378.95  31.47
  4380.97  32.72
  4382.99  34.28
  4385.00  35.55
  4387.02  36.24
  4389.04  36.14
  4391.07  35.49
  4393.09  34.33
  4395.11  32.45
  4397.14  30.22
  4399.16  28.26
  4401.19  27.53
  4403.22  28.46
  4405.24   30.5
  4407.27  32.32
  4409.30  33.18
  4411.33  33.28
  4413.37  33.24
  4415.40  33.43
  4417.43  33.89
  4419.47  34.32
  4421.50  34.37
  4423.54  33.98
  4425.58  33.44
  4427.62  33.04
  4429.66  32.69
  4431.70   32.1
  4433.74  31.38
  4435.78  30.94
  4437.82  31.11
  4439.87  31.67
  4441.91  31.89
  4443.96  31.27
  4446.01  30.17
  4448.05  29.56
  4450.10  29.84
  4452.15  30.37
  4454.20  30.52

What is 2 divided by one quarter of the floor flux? 0.241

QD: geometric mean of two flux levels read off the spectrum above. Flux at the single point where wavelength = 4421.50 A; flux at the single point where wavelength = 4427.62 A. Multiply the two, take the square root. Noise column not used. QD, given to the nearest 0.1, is 33.7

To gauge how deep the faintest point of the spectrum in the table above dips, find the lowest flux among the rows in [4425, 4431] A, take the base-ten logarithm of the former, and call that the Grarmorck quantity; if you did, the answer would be 1.51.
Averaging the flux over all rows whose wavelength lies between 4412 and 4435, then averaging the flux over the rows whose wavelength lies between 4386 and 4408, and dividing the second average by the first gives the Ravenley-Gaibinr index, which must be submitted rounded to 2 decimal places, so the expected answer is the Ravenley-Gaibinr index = 0.96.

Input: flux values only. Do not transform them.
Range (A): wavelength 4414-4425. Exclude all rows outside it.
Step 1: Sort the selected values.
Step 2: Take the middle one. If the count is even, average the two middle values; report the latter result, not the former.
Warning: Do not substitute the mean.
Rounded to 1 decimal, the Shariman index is 34.0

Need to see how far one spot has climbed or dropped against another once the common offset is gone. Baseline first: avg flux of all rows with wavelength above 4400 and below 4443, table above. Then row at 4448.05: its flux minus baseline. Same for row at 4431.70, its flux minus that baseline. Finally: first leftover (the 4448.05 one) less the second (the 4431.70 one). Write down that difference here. -2.54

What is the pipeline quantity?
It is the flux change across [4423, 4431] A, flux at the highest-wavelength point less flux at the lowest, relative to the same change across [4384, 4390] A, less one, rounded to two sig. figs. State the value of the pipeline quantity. -3.2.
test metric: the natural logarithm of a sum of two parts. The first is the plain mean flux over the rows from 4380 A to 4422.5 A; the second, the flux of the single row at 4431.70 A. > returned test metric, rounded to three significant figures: 4.17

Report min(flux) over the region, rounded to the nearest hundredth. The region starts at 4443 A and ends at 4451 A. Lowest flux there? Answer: 29.56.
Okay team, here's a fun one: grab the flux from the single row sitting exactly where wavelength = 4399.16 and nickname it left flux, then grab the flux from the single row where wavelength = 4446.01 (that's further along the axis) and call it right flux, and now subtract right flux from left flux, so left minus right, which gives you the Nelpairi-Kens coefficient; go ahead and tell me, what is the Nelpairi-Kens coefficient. -1.9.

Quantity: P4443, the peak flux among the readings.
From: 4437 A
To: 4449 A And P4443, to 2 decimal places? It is 31.89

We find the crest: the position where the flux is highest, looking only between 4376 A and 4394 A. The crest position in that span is 4387.02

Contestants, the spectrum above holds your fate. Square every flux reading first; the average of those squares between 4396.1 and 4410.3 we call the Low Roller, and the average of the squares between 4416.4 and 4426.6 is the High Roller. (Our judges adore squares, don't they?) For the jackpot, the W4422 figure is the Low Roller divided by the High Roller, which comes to 0.79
